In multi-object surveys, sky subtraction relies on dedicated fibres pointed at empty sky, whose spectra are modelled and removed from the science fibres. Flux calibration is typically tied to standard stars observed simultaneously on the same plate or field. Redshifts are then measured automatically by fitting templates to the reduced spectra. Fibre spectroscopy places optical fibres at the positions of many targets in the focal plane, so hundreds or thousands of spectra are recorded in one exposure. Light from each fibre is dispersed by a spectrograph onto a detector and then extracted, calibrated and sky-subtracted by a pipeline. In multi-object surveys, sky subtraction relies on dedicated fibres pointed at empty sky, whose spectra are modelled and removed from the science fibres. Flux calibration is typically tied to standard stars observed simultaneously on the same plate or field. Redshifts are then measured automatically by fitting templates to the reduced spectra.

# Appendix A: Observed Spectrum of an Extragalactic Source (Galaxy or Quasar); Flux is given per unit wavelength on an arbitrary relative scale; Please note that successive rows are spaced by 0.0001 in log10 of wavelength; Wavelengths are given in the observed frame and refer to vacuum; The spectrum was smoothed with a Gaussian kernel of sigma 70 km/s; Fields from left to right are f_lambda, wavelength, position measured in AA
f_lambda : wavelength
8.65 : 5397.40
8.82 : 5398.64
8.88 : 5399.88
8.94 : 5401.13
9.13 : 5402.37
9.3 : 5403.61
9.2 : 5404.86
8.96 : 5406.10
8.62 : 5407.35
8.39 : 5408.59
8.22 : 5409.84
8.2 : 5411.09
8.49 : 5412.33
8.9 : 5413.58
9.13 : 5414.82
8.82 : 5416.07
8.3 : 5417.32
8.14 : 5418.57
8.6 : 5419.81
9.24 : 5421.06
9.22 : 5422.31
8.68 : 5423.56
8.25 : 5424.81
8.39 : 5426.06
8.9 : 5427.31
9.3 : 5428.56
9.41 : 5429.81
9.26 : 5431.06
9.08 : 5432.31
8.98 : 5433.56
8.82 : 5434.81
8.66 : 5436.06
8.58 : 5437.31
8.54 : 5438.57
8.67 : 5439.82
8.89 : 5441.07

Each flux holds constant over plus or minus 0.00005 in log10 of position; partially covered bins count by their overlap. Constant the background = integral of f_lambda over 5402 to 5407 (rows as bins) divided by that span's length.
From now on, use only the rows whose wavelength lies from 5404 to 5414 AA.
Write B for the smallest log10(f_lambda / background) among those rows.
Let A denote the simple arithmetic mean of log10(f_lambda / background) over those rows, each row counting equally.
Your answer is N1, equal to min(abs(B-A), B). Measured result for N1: -0.046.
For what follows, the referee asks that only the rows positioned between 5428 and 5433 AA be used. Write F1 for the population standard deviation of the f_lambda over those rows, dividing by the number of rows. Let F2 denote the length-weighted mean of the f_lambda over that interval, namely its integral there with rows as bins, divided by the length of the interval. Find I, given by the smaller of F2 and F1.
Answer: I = 0.12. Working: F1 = 0.12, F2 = 9.26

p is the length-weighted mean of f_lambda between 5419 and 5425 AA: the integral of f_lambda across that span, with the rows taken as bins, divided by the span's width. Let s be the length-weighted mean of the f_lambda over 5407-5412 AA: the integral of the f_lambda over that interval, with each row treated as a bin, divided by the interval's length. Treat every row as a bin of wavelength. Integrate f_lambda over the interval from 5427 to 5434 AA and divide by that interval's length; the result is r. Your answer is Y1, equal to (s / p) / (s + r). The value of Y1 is 0.0540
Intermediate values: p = 8.82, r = 9.2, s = 8.36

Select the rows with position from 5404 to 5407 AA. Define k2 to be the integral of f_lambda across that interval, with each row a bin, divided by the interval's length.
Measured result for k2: 9.04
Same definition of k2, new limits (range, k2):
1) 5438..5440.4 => 8.61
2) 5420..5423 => 9.11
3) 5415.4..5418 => 8.53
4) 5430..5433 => 9.21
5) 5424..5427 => 8.40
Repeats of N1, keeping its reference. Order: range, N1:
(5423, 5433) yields -0.043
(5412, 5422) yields -0.049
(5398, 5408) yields -0.024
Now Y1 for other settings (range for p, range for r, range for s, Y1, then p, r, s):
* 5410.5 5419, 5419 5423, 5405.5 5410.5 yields 0.0568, 8.58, 9.0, 8.53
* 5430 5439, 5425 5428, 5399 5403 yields 0.0576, 8.88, 8.6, 8.98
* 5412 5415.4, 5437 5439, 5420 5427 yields 0.0571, 8.87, 8.5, 8.74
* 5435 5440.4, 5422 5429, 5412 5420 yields 0.0576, 8.63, 8.8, 8.63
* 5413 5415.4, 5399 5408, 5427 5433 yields 0.0559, 9.04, 9.0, 9.21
